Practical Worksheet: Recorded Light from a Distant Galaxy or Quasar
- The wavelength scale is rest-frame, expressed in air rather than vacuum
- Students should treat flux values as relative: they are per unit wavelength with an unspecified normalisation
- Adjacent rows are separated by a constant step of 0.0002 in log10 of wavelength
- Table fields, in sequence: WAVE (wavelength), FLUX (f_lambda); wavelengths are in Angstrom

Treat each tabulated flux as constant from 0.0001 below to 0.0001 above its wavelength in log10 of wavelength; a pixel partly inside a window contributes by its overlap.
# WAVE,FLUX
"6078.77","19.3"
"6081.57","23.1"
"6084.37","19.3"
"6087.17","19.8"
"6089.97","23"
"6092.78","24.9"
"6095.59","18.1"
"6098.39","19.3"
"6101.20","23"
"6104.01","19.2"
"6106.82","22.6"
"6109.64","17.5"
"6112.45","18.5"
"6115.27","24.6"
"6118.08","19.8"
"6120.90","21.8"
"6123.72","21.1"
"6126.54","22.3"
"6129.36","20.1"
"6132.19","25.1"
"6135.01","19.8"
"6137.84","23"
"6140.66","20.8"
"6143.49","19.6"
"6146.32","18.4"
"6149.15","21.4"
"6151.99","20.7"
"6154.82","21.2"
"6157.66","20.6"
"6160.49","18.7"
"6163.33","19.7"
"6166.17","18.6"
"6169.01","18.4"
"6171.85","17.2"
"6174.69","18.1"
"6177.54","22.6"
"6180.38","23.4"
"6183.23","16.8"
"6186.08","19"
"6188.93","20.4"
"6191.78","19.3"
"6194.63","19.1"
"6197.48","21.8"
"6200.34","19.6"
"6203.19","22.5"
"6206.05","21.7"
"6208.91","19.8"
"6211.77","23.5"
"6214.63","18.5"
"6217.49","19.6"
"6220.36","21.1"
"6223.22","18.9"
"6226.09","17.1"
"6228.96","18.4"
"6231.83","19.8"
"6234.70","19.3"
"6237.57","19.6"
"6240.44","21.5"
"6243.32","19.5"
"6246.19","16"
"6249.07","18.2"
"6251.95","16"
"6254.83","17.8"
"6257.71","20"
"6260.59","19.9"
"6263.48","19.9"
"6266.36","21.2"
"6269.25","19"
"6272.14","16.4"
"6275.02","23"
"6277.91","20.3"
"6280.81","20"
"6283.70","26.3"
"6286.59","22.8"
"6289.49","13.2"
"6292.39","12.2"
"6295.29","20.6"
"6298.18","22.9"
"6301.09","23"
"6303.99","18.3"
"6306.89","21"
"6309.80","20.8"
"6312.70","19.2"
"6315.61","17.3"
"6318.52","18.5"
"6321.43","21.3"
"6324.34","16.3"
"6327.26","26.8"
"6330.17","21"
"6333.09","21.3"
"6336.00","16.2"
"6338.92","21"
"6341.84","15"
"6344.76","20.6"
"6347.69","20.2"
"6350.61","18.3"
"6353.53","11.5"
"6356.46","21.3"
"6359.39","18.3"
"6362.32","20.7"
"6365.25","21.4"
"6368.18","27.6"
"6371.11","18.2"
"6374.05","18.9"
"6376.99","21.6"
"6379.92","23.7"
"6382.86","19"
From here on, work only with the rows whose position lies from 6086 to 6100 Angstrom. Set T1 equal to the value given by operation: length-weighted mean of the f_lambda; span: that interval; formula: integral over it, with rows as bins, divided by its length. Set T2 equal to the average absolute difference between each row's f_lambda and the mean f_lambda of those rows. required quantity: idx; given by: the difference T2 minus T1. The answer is -18.7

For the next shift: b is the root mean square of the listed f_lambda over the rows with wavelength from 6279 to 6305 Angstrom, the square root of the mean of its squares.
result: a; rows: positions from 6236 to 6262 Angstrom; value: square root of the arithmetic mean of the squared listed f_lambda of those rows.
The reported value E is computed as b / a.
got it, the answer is 1.09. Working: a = 18.8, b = 20.4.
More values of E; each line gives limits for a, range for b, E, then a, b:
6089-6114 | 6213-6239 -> 0.92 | 20.8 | 19.2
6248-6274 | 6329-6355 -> 0.99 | 18.8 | 18.6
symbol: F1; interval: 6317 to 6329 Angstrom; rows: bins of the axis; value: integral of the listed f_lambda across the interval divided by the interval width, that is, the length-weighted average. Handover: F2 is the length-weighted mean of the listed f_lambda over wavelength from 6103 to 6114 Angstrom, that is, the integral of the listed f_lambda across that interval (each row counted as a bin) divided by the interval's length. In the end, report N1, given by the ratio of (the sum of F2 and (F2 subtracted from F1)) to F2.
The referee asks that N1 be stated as 1.06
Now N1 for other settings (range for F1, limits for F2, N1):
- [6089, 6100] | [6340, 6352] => 1.14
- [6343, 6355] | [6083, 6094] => 0.81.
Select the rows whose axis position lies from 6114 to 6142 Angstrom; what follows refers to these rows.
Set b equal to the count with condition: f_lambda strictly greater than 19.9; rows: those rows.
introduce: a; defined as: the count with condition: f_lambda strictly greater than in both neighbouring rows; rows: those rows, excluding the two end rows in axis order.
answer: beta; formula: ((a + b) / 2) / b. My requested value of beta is 0.75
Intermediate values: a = 4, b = 8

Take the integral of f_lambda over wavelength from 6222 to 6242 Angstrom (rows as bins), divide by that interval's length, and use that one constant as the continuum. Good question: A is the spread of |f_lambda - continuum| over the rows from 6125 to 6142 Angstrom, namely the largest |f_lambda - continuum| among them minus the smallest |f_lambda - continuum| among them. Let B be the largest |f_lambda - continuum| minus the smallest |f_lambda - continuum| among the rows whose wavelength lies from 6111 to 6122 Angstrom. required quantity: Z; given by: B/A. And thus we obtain 0.9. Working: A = 5.3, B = 4.8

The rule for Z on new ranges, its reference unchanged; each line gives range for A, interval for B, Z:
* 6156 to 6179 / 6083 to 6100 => 1.9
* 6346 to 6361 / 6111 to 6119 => 0.7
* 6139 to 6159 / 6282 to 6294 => 1.9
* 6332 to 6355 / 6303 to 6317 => 0.3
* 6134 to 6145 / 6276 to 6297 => 1.9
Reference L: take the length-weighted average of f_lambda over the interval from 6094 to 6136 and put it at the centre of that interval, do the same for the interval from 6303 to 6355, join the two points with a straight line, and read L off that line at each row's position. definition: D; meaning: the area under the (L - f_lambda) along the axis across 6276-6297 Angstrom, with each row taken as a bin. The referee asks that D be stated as 1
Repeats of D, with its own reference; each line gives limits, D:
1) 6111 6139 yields -22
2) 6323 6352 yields -18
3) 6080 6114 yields 11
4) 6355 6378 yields -49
